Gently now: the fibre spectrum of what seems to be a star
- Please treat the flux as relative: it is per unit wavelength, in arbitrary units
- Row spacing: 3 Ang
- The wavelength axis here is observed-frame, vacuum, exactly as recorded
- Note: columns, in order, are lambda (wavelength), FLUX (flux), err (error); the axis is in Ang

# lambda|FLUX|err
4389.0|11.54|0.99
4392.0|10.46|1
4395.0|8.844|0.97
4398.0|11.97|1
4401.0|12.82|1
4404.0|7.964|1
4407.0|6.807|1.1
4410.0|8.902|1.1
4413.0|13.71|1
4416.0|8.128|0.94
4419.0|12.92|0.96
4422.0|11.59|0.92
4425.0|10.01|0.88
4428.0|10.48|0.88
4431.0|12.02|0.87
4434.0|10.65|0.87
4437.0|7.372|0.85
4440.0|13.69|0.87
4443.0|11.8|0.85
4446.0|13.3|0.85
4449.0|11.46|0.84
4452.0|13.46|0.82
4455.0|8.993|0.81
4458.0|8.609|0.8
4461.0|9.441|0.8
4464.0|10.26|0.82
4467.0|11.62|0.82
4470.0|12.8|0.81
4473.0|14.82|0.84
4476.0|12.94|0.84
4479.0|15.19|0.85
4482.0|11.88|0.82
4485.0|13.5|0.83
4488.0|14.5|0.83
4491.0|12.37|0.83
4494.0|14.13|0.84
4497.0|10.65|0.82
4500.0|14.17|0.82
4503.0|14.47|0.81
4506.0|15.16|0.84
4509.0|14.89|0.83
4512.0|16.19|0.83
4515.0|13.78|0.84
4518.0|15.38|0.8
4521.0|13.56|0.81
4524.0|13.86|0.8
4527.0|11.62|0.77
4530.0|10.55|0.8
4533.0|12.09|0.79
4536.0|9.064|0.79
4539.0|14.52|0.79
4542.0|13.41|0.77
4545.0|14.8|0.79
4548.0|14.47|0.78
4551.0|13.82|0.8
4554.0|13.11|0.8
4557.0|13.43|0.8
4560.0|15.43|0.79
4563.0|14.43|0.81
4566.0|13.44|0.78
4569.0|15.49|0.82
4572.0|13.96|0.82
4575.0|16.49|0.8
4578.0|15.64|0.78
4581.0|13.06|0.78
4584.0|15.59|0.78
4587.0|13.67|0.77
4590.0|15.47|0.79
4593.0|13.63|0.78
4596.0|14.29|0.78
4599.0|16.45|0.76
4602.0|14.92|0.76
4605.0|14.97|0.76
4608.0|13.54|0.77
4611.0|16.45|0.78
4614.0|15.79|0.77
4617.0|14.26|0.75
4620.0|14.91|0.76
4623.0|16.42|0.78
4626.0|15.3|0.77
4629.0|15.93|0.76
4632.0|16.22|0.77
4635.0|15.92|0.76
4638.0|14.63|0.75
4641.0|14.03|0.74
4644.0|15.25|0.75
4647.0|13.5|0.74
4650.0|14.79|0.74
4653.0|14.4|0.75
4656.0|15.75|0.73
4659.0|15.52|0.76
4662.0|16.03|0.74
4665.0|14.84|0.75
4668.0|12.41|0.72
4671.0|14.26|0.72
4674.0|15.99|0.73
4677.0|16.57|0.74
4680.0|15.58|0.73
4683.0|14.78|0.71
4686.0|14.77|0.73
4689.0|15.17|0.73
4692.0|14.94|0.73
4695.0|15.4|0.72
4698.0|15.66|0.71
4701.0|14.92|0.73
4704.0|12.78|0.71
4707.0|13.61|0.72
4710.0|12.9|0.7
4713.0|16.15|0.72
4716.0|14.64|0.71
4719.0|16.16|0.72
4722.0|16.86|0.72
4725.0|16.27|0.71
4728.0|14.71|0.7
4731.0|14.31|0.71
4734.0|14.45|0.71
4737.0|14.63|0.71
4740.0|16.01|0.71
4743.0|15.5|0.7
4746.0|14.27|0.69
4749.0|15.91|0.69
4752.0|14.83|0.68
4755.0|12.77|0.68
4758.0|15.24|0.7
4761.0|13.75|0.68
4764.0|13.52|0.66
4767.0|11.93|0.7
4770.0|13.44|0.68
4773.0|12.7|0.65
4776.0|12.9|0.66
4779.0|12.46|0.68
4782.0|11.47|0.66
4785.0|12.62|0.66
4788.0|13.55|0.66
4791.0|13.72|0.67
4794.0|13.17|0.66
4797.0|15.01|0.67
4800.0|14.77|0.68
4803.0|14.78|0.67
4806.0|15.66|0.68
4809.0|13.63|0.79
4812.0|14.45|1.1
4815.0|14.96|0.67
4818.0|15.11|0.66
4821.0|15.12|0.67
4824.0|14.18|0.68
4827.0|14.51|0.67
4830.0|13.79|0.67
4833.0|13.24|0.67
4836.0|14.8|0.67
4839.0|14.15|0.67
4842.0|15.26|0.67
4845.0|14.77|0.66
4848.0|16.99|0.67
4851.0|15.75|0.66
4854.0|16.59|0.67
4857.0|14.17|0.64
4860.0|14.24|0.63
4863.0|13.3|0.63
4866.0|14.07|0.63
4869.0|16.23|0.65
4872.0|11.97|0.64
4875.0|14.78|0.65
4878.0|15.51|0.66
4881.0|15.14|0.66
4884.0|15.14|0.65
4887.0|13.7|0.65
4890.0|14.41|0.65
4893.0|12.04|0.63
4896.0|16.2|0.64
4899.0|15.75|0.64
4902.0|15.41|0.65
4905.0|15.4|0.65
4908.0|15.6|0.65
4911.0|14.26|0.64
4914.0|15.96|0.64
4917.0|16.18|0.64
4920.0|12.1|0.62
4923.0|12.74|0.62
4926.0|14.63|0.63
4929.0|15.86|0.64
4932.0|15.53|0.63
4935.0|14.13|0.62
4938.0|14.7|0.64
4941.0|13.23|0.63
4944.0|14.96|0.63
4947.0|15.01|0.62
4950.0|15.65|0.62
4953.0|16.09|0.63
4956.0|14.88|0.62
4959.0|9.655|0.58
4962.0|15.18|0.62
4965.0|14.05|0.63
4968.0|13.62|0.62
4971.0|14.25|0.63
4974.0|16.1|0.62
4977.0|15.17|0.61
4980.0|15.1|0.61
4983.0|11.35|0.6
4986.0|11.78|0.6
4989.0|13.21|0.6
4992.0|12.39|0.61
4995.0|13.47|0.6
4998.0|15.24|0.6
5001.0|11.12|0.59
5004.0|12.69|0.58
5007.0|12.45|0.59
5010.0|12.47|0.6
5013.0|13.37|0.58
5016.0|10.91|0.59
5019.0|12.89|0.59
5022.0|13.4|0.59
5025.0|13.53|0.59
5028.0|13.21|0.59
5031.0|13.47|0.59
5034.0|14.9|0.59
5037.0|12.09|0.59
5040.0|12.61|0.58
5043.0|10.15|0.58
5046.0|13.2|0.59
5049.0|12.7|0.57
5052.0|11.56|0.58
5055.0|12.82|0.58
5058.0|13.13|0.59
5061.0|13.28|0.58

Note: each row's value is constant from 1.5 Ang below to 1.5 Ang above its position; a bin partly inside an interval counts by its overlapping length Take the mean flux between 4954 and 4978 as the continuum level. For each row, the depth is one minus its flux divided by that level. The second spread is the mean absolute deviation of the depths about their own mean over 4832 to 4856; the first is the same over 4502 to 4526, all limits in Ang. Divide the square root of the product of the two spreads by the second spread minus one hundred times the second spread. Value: -0.0089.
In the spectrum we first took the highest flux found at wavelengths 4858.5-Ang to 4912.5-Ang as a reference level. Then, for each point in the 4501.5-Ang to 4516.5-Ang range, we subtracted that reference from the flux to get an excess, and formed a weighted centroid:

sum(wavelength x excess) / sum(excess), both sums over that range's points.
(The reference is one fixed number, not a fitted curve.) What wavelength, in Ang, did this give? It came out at 4509.2 Ang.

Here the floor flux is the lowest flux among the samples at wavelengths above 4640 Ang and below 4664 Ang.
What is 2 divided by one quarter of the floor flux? 0.59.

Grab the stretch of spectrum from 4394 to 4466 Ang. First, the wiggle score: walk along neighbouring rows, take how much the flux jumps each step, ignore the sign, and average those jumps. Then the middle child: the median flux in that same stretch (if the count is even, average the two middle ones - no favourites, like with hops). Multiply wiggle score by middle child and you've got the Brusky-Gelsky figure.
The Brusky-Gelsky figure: 26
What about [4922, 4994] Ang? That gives 21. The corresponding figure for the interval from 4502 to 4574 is 20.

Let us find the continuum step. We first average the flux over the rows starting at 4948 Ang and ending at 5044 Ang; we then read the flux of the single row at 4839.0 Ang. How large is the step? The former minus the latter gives -0.8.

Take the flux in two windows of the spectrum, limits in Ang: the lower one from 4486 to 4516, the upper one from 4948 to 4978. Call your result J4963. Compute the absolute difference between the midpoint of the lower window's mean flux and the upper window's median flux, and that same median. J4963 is 0.5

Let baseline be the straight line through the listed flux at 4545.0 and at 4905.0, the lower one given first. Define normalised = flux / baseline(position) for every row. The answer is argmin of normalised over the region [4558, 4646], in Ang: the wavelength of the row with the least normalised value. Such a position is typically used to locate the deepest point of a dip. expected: 4581.0 Ang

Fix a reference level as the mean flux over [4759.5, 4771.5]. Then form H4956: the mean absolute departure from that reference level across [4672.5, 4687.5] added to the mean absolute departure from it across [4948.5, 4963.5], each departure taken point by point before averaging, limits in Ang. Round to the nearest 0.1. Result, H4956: 4.9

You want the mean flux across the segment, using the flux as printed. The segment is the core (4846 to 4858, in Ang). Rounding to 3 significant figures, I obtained 15.9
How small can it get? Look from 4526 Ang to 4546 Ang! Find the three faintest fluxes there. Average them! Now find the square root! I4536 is 3.23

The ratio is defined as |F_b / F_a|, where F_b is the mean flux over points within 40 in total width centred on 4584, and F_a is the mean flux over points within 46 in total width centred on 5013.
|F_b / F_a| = 1.13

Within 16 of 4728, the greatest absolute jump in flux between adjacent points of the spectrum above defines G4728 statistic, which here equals 1.6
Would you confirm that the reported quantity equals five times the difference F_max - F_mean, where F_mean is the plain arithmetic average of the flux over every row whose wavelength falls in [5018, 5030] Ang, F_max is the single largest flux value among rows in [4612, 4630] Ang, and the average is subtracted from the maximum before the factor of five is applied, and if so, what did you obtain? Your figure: 16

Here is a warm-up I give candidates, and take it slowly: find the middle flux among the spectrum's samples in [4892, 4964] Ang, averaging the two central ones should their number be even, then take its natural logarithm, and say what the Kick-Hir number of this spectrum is 2.71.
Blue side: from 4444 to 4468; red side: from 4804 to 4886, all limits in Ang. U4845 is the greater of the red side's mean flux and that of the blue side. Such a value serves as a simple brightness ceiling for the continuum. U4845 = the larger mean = 14.7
